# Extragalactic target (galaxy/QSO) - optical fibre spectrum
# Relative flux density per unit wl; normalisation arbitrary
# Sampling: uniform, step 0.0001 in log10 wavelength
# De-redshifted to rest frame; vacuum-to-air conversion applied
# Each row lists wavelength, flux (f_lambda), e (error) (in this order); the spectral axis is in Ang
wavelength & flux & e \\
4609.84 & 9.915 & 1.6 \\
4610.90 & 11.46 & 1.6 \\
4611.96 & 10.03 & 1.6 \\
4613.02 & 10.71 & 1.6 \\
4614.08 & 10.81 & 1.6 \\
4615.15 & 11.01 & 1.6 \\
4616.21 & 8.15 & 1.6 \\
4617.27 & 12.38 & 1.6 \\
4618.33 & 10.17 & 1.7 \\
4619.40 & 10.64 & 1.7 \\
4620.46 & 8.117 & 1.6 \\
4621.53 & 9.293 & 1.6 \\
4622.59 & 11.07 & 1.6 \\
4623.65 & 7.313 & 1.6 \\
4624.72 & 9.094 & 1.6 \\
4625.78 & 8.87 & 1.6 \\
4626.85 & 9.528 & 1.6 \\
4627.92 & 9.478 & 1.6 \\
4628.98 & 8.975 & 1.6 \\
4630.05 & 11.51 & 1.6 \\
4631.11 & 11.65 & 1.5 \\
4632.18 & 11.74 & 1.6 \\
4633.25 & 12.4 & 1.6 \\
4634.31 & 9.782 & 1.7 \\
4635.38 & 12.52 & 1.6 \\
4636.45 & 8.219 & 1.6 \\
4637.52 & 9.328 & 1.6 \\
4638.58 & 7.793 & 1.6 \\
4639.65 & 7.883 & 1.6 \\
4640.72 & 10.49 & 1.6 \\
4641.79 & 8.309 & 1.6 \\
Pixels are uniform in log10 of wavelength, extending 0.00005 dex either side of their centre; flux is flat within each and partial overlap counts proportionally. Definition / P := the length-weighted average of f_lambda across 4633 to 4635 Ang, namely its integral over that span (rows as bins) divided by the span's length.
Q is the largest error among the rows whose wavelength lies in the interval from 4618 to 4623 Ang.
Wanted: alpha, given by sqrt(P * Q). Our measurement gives 4.33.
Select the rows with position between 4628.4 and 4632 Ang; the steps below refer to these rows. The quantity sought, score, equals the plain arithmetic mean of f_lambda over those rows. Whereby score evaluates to 10.7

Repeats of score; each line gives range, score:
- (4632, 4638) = 10.7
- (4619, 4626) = 9.2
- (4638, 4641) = 8.7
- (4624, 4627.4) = 9.2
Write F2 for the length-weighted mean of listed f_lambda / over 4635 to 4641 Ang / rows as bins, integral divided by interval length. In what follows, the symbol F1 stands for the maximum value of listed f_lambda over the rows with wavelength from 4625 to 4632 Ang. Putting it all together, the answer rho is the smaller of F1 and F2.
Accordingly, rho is 9.2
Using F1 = 11.65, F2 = 9.2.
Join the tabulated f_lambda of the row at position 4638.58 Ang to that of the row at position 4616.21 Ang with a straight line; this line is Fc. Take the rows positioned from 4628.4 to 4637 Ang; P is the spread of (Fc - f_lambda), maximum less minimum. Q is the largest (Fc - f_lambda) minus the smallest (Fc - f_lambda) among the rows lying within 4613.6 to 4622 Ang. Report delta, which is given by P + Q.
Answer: 8.5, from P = 4.3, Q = 4.25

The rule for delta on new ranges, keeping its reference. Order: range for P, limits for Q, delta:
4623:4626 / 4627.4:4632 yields 4.5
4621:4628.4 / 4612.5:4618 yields 8.0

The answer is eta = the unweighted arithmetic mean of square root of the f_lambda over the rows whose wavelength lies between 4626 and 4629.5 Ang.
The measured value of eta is 3.05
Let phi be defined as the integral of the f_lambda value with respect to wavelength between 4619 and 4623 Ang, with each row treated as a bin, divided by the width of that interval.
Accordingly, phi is 9.7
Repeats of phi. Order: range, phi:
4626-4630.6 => 9.8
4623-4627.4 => 8.8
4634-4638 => 10.0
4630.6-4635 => 11.4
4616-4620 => 10.5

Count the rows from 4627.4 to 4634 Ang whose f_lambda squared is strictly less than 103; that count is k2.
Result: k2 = 2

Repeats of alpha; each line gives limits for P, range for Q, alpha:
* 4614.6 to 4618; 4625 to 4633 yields 4.10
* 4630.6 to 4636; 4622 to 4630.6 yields 4.30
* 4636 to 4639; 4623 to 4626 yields 3.69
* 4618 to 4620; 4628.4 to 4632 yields 4.07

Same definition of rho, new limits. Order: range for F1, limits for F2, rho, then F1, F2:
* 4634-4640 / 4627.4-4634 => 10.9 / 12.52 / 10.9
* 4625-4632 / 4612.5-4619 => 10.5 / 11.65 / 10.5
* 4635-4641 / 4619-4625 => 9.2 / 12.52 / 9.2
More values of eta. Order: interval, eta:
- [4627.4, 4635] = 3.28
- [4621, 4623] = 3.19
